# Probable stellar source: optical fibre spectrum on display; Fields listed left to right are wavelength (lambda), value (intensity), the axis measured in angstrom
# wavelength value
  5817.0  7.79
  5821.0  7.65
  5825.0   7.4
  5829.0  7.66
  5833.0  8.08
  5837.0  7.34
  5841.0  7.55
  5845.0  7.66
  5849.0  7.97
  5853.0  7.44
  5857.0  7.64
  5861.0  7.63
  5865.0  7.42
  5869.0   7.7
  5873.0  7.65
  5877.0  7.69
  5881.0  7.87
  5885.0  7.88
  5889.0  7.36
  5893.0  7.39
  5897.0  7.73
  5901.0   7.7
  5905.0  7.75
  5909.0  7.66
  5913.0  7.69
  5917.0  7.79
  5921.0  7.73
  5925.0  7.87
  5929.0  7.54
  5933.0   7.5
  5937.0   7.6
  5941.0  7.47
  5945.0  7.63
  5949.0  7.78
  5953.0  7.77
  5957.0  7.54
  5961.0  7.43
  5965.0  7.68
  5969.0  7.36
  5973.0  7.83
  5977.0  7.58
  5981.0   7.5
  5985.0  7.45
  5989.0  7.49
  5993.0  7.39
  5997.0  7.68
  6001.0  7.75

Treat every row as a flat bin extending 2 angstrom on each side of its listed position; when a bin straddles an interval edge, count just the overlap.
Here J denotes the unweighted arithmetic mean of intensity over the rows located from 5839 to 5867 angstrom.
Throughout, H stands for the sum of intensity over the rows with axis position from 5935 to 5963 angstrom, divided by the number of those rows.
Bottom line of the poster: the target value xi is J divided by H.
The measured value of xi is 1.00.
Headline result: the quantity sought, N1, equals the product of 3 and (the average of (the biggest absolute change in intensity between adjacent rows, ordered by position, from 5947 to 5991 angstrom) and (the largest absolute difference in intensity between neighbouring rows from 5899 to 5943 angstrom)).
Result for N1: 1.20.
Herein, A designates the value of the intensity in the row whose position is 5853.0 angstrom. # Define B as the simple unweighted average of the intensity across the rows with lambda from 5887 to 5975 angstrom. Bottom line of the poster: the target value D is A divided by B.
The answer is 0.98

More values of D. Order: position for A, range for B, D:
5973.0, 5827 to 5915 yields 1.02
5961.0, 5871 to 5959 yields 0.97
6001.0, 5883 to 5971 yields 1.02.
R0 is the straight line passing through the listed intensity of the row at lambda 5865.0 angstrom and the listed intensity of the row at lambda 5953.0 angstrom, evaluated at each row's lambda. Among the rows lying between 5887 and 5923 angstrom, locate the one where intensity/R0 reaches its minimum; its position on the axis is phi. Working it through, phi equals 5889.0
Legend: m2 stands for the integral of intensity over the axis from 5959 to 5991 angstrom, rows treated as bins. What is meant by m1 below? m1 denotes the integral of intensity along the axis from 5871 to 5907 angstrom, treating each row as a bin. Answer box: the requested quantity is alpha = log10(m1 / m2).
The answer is 0.06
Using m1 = 276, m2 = 241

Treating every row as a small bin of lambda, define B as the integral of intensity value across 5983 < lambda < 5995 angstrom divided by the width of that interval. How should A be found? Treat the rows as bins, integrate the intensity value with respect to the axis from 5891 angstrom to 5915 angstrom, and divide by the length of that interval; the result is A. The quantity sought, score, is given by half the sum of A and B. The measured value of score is 7.55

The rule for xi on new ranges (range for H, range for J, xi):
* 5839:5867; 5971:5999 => 0.99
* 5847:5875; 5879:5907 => 1.00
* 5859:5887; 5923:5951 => 0.99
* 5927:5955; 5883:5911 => 1.00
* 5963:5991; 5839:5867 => 1.01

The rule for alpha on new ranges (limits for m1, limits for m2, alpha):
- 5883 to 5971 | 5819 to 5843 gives 0.57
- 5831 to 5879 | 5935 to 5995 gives -0.09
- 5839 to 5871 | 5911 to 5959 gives -0.18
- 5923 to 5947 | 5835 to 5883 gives -0.30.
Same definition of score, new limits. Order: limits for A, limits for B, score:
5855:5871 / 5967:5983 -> 7.58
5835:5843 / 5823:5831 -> 7.49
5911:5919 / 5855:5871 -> 7.67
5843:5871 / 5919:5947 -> 7.63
